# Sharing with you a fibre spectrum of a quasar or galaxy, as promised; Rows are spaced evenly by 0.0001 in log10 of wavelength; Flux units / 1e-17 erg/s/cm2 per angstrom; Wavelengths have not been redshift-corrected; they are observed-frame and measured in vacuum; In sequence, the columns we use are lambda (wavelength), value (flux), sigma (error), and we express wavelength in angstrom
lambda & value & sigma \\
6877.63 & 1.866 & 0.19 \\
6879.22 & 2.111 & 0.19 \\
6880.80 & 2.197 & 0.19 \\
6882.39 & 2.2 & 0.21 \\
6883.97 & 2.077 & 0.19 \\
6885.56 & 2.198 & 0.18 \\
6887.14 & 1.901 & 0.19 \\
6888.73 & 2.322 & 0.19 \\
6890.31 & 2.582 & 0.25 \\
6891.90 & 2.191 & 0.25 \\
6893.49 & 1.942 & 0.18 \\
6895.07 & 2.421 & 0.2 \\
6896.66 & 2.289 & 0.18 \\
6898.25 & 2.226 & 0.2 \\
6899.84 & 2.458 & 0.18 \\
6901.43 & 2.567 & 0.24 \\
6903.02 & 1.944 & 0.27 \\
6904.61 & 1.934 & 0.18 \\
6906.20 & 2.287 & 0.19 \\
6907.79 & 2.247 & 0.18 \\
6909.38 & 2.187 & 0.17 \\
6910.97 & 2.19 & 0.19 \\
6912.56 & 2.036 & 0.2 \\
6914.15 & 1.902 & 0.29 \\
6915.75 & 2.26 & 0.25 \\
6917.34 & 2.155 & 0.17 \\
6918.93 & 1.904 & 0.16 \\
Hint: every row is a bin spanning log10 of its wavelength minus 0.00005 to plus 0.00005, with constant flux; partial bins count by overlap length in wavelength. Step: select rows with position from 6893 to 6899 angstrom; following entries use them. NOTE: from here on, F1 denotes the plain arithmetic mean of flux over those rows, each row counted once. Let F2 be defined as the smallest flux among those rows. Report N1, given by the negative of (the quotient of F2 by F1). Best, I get -0.875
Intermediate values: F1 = 2.22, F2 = 1.942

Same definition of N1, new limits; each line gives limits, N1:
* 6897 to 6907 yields -0.865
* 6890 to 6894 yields -0.868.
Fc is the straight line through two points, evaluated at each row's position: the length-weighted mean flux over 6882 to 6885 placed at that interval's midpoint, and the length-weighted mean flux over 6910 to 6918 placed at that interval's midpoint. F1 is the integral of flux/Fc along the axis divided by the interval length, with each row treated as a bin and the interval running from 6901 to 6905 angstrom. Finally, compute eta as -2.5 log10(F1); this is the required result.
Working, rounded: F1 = 1.01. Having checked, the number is -0.006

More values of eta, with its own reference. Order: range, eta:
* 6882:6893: -0.036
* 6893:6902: -0.098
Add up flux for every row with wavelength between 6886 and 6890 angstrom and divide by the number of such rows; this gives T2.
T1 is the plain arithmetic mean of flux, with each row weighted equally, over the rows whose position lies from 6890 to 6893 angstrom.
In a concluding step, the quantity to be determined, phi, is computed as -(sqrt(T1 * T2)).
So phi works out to -2.24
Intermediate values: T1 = 2.39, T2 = 2.11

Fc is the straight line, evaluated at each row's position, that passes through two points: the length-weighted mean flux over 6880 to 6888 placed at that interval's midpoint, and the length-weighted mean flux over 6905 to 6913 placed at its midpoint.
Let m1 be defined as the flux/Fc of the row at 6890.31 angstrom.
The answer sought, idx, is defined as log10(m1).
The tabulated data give 0.083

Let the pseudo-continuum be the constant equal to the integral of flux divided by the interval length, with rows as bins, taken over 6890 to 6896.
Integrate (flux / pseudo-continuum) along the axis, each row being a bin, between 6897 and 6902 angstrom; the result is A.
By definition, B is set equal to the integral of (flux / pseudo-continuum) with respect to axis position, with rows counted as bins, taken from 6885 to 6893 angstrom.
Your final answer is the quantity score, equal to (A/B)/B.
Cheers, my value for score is 0.09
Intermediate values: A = 5.3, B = 7.9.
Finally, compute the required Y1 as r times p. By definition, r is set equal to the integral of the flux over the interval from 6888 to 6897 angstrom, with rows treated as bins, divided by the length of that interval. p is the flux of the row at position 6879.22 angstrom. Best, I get 4.84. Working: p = 2.111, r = 2.29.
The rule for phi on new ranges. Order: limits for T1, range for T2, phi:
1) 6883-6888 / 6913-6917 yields -2.07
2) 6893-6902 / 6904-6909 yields -2.24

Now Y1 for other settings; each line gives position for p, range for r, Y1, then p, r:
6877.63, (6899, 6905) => 4.19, 1.866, 2.24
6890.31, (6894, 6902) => 6.12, 2.582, 2.37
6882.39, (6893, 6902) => 5.11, 2.2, 2.32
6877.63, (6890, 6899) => 4.21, 1.866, 2.26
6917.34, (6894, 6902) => 5.11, 2.155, 2.37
